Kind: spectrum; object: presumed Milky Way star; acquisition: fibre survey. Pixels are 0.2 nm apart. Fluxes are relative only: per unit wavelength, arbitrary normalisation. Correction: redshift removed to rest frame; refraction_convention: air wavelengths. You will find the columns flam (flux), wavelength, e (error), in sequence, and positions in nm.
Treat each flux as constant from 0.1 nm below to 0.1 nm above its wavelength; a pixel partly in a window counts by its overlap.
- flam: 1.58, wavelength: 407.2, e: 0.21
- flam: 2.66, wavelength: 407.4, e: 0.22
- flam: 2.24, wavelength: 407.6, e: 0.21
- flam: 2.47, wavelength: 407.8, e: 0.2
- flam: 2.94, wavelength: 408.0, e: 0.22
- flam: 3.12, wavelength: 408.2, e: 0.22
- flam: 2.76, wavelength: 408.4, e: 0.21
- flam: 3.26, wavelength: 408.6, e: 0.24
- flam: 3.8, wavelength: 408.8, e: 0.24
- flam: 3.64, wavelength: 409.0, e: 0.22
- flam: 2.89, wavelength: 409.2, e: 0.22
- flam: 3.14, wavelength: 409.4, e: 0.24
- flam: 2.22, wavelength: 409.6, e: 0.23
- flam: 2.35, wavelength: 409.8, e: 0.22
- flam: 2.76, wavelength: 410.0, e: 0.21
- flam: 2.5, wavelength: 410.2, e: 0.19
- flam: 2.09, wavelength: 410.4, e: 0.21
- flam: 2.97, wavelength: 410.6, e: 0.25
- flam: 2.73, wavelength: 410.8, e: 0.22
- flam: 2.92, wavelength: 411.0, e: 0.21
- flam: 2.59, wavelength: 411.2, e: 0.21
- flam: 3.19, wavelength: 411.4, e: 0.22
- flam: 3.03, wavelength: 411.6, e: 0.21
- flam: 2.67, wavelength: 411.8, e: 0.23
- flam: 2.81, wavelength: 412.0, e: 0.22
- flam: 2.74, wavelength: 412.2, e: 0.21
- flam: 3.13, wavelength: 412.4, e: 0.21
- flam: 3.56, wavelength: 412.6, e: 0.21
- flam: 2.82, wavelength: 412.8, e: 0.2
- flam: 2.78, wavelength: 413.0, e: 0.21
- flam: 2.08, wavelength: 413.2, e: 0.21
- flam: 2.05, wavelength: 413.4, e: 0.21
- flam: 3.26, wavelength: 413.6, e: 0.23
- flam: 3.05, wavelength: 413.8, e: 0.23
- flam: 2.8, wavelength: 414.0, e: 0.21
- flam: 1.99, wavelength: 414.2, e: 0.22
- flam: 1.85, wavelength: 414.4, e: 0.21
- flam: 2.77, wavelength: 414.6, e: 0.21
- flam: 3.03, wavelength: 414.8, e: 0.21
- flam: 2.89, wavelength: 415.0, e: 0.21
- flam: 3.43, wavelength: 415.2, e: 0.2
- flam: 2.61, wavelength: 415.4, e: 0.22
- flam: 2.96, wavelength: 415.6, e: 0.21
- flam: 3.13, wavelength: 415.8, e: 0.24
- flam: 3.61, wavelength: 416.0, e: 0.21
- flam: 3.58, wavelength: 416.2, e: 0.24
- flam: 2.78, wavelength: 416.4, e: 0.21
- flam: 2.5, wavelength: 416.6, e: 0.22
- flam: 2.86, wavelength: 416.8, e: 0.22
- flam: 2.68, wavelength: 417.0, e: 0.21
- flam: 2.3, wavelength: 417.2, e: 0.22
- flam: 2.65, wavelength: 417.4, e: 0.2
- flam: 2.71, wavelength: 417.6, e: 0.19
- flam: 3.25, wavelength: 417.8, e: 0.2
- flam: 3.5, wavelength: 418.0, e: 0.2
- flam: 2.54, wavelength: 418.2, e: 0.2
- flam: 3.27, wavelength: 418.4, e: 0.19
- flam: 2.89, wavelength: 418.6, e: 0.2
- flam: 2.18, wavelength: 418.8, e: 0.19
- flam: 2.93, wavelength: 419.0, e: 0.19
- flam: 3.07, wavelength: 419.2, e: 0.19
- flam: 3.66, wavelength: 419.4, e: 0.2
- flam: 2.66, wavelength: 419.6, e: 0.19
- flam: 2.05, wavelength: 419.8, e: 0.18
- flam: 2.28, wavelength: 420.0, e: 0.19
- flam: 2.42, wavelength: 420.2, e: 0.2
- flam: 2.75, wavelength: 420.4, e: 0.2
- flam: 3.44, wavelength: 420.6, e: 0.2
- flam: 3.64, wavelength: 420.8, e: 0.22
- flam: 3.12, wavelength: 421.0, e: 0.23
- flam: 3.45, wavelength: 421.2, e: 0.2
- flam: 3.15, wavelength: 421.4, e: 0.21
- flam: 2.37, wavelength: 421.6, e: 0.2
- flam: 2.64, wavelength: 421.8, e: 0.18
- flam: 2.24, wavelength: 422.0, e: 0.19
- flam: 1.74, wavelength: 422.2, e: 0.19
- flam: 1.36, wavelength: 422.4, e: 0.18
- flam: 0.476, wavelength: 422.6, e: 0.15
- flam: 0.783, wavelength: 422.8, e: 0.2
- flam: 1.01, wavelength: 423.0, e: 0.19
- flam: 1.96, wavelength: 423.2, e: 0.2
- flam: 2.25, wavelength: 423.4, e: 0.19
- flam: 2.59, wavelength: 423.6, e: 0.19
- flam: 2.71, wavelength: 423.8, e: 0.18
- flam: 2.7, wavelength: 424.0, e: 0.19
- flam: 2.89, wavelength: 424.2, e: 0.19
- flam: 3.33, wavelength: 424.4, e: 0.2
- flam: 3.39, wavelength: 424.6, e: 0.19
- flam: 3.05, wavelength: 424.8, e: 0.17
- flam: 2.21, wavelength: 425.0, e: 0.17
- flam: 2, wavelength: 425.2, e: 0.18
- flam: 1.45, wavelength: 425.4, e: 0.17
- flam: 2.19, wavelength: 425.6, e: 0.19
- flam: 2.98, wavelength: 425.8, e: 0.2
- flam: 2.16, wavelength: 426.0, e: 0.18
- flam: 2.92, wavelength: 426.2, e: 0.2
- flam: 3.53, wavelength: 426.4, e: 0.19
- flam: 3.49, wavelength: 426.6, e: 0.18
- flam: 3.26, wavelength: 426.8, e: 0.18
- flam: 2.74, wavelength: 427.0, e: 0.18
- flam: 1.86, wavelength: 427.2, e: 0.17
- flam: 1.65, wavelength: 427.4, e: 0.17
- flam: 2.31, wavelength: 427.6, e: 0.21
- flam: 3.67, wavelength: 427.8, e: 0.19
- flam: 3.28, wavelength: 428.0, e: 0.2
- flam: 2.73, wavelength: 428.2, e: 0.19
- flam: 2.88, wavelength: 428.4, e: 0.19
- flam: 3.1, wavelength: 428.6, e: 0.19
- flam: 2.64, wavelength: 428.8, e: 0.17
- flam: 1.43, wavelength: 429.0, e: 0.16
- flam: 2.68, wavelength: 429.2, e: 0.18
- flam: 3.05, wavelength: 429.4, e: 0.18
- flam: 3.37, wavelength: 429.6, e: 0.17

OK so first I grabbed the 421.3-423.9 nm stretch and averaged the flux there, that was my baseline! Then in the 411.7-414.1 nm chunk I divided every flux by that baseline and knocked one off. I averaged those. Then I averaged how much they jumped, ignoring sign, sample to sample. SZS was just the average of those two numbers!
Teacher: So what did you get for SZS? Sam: 0.322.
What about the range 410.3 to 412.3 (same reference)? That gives 0.298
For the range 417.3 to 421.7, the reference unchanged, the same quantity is 0.373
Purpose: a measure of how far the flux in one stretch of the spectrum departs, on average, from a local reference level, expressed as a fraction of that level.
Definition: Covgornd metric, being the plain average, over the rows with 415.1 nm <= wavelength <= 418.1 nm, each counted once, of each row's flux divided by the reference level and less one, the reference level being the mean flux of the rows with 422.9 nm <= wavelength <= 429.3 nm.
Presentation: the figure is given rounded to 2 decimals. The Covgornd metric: 0.14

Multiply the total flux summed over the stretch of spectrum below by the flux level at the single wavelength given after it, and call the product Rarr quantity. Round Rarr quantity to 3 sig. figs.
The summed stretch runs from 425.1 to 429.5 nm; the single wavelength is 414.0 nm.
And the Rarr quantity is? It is 162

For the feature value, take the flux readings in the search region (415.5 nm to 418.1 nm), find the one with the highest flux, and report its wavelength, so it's 416.0 nm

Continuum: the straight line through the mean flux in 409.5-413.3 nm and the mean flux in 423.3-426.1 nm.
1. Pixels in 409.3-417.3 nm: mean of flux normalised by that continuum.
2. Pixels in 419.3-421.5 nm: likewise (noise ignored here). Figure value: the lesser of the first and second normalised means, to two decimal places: 1.03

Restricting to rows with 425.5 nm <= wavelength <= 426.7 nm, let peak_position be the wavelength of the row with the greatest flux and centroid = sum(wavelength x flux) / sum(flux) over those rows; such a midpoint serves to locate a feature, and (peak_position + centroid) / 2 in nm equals 426.28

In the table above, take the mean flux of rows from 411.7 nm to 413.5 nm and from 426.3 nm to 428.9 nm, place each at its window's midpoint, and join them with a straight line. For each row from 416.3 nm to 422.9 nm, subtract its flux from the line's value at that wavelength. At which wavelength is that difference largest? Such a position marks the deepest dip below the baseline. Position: 422.6 nm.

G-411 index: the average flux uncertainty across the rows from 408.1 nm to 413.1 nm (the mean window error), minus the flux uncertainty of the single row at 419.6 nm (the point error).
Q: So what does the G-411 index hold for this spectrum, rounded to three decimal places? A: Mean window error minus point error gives 0.028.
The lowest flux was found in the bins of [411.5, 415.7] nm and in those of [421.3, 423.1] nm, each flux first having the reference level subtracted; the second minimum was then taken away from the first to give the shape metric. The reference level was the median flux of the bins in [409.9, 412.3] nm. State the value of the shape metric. 1.4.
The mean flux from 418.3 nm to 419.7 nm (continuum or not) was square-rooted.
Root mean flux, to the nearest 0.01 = 1.72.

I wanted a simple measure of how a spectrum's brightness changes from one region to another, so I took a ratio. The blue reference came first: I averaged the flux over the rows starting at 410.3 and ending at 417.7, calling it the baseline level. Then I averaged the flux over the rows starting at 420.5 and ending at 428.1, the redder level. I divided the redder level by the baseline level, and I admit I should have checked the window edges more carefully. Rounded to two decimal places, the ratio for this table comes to 0.90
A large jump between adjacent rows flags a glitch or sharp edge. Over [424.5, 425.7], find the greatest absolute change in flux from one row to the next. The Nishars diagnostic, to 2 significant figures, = 0.84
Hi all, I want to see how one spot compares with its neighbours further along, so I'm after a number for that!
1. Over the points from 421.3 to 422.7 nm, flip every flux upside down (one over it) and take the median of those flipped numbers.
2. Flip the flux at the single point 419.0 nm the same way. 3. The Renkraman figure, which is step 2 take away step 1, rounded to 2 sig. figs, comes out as -0.11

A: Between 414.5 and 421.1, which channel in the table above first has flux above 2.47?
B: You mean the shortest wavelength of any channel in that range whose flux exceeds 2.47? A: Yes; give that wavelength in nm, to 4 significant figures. 414.6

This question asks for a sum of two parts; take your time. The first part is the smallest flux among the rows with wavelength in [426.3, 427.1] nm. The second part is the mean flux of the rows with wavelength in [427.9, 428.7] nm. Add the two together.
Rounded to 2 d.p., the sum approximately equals 5.74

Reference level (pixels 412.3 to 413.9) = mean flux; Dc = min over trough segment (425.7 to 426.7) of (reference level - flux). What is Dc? -0.69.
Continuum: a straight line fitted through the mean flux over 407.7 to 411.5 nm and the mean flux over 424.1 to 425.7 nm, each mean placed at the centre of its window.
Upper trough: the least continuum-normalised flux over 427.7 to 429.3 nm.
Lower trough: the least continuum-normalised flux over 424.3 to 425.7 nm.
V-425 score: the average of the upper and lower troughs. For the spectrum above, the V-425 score 0.57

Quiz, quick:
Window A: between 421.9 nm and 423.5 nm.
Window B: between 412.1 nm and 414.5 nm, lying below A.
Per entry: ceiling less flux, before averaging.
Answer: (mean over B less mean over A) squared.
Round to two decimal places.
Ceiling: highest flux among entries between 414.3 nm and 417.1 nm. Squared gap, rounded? 1.44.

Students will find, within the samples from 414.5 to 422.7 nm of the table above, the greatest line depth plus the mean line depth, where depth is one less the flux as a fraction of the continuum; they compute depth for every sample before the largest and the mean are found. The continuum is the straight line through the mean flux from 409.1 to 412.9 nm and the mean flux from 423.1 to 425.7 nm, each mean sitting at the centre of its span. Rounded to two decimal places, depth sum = 0.76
